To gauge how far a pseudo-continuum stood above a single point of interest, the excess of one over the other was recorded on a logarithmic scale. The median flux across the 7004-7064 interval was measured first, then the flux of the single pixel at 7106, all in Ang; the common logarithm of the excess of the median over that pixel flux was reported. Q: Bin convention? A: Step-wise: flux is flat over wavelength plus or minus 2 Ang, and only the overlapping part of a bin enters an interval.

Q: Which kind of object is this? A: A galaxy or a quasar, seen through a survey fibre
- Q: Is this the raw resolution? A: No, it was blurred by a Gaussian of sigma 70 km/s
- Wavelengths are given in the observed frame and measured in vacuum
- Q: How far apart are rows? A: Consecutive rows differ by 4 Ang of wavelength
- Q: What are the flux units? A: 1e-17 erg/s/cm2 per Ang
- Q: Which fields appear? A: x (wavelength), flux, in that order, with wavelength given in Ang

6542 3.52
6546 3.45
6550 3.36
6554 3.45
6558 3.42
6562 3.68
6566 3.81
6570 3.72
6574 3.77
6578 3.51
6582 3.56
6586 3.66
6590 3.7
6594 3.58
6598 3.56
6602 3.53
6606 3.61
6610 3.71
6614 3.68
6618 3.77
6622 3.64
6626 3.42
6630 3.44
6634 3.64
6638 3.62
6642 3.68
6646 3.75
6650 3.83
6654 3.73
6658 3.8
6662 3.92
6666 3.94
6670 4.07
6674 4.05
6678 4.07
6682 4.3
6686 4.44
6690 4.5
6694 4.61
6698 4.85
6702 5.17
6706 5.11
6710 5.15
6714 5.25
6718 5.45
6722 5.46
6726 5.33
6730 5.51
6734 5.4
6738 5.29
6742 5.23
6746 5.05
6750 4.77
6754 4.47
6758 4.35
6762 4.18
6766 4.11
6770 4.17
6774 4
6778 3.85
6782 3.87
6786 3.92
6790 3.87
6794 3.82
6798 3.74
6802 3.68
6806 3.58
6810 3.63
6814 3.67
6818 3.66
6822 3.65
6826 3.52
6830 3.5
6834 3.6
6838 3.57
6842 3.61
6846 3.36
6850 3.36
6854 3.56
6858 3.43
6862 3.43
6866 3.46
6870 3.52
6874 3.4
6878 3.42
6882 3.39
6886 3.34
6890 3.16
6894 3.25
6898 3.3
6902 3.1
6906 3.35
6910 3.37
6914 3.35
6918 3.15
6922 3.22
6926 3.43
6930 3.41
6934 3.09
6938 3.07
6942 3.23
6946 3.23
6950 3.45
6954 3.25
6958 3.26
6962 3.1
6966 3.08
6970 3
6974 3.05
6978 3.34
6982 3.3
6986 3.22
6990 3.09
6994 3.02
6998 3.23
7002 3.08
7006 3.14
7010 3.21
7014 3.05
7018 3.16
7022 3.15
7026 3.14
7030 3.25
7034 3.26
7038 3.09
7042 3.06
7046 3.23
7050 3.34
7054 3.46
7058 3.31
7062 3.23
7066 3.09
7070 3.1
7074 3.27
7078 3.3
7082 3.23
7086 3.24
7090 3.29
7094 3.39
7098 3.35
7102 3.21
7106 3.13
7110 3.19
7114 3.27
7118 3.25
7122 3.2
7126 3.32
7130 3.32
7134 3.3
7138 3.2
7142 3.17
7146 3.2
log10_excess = -1.10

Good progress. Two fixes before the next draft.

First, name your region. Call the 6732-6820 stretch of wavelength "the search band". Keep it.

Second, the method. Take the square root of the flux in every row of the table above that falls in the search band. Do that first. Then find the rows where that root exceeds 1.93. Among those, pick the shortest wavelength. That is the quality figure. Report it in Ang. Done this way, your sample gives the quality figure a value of 6734 Ang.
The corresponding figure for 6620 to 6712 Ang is 6646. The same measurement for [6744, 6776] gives 6746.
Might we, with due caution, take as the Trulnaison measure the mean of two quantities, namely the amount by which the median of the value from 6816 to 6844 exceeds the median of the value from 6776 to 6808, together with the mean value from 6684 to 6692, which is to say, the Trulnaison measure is 2.1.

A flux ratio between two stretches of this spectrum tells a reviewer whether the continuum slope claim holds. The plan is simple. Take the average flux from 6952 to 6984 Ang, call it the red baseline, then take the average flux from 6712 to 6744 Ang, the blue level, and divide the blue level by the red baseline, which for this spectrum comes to 1.69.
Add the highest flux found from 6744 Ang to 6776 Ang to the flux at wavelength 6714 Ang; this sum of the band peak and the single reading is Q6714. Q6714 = 10.3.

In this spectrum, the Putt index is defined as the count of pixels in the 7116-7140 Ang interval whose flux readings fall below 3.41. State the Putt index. 6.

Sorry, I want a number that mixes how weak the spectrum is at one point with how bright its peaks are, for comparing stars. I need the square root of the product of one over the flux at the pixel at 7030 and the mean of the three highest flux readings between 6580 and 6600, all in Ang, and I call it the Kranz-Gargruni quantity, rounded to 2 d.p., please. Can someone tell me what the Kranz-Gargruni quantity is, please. 1.06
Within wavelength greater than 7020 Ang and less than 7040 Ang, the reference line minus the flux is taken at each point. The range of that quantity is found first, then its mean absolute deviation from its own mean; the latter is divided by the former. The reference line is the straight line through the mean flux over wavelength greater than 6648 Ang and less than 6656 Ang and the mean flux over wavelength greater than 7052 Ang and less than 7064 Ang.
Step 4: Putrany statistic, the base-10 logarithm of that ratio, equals -0.42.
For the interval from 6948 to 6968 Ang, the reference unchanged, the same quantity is -0.53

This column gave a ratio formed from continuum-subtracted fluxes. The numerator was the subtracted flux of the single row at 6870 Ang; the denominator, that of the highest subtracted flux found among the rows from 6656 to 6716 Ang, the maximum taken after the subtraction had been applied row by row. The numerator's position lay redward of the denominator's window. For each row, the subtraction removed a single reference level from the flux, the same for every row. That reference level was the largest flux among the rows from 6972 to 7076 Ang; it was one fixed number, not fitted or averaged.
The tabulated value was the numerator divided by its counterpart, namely 0.03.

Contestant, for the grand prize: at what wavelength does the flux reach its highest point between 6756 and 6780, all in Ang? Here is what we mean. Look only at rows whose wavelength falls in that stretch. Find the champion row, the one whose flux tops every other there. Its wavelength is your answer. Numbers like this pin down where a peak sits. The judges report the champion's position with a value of 6758 Ang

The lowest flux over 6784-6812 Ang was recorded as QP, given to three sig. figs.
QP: 3.58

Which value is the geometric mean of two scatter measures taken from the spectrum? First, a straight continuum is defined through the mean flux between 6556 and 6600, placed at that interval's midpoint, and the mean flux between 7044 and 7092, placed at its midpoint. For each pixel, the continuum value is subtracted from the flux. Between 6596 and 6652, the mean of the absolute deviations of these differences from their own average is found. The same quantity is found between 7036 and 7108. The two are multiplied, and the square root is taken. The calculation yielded 0.09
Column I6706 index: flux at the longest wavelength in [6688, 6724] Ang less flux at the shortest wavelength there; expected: 1.0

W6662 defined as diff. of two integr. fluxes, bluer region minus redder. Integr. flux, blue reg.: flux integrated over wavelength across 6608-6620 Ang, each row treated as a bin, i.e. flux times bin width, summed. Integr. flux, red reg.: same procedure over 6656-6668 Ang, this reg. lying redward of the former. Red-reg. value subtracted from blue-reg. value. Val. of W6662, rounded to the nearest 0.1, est -2.0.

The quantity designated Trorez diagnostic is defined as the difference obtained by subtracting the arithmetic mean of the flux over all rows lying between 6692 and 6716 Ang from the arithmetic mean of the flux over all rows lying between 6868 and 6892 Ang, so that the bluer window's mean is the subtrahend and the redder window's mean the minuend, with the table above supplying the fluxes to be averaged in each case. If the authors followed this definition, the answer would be -1.65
